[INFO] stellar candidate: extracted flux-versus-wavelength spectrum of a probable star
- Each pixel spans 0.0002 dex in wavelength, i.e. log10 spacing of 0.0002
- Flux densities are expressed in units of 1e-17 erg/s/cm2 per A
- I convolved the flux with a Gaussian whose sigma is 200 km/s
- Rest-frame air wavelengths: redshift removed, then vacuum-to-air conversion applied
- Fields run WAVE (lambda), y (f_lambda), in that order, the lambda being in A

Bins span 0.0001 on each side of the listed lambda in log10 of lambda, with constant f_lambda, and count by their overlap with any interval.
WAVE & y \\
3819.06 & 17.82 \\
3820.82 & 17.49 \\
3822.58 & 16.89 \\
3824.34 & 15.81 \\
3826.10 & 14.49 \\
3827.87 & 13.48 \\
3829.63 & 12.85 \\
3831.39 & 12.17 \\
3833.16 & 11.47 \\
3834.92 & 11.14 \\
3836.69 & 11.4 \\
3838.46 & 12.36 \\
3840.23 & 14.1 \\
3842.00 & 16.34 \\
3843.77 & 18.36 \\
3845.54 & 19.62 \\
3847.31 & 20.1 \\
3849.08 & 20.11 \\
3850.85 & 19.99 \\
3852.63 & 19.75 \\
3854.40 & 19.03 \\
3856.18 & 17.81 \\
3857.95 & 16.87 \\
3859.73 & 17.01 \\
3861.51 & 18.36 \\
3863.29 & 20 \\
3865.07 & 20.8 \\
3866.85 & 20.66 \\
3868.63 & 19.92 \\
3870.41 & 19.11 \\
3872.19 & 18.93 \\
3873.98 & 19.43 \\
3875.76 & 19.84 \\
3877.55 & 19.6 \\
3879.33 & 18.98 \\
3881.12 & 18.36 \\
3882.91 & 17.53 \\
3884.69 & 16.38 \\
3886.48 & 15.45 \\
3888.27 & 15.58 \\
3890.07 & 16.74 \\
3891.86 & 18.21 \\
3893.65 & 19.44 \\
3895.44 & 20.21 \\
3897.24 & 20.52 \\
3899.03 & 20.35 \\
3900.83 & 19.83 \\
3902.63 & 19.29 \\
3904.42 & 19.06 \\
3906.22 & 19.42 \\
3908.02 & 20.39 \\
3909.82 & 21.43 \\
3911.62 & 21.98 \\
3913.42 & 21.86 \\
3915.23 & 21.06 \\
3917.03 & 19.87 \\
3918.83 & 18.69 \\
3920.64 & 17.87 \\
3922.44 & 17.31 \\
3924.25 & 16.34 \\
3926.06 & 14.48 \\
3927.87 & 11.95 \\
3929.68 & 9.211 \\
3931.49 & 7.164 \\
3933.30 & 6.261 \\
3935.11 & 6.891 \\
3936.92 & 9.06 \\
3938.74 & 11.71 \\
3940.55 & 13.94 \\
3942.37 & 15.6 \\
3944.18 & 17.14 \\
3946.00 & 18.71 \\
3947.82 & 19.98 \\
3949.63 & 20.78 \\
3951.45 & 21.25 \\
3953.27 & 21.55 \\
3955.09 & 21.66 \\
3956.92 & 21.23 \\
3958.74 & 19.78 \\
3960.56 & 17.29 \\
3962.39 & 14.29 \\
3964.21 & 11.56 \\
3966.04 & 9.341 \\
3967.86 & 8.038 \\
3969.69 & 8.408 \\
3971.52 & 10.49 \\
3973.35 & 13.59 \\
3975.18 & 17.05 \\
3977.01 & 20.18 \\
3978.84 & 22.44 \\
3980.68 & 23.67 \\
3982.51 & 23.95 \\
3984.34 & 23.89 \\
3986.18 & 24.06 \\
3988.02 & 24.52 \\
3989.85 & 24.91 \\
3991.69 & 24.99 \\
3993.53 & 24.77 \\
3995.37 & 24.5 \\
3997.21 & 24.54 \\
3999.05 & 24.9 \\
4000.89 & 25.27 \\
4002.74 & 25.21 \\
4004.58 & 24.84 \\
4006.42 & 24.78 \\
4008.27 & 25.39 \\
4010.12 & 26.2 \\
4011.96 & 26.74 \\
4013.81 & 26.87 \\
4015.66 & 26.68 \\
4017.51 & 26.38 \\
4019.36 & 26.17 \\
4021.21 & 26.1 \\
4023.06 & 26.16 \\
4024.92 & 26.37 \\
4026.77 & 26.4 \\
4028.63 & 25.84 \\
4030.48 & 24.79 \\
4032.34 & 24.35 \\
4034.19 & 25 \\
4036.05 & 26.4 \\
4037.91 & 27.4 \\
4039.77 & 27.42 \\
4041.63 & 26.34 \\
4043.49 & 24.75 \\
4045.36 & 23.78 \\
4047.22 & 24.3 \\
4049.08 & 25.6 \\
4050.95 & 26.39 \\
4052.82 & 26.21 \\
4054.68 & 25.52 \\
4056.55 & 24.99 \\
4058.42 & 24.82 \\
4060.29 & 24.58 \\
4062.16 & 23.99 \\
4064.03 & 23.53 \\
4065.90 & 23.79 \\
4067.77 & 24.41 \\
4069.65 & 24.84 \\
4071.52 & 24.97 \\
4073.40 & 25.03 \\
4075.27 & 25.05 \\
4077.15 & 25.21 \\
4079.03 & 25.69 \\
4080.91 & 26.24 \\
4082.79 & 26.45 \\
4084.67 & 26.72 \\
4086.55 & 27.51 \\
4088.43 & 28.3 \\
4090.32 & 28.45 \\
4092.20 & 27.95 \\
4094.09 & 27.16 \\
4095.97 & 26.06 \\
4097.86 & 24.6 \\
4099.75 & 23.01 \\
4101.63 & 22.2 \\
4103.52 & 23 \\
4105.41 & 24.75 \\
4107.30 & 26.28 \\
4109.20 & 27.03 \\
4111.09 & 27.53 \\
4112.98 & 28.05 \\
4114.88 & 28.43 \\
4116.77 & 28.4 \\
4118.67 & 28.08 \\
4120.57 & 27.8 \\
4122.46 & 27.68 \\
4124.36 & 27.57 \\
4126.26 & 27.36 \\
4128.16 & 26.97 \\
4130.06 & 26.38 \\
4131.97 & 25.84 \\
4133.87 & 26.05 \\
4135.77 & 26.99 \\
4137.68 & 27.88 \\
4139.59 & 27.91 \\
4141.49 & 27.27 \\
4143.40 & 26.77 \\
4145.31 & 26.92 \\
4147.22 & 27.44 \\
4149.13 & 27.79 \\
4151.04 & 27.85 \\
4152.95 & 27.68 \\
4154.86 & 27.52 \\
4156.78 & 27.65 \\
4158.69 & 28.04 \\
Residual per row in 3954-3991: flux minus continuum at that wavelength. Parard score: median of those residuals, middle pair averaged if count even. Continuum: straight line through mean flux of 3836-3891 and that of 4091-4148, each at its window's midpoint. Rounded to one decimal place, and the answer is -1.6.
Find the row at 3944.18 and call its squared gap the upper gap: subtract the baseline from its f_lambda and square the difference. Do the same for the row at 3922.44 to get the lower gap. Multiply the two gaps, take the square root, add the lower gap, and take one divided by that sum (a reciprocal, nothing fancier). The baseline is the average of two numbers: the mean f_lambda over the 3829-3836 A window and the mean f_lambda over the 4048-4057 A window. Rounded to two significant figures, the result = 0.21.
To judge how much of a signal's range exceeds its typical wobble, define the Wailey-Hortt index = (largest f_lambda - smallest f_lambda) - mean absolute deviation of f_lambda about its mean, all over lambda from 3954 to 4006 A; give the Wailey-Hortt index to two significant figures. 12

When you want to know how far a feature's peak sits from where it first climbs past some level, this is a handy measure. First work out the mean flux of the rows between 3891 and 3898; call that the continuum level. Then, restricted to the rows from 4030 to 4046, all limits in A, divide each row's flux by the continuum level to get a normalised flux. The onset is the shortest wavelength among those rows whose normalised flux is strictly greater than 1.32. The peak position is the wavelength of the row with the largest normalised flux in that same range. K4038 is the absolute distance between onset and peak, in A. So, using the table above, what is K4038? 3.7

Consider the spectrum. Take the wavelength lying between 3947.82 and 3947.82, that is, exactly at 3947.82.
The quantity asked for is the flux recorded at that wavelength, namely 19.98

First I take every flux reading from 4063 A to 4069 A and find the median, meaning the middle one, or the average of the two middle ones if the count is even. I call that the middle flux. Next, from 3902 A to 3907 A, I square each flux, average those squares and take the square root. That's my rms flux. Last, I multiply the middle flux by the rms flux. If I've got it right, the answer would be 458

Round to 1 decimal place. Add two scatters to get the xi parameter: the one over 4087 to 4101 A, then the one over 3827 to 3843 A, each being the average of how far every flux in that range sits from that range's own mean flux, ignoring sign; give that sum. 2.9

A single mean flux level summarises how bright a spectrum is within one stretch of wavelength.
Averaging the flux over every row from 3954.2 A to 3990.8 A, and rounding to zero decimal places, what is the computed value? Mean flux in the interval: 18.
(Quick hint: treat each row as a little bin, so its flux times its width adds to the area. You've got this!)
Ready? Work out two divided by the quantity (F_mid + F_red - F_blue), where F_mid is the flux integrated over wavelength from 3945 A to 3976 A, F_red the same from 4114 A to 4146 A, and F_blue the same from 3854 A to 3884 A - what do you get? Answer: 0.0025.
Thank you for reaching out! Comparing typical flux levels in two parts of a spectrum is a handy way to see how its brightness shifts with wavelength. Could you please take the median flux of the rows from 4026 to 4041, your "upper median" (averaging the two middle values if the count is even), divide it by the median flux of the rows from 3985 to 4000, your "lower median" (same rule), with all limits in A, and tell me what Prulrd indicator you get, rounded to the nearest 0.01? 1.06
